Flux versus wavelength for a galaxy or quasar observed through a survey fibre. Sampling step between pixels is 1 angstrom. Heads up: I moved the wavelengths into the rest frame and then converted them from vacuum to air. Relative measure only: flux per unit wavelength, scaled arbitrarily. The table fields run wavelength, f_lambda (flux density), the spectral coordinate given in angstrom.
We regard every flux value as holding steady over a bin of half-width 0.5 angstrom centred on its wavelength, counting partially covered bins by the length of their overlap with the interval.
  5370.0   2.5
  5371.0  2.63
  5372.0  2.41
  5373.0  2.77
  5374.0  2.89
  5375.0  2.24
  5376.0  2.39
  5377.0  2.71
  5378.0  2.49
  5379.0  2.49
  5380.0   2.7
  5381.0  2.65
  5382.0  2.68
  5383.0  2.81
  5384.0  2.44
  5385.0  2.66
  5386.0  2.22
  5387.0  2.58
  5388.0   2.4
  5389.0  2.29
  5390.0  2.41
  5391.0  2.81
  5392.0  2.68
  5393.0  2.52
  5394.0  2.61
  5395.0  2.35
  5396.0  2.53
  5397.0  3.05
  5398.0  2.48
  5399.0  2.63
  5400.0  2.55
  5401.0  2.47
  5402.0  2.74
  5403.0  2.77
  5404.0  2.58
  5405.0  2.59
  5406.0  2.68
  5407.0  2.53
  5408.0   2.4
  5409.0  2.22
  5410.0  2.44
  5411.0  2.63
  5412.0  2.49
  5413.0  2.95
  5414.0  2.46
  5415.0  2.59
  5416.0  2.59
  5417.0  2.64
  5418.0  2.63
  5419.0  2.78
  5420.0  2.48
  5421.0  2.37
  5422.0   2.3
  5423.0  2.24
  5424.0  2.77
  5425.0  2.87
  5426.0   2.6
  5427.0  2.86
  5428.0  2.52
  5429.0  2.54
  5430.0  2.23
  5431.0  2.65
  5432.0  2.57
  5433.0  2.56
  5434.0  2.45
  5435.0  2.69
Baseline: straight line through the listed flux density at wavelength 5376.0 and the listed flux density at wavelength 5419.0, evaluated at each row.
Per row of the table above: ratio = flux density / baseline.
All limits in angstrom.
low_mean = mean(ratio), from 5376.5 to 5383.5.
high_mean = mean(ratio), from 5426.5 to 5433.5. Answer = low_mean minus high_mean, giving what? 0.201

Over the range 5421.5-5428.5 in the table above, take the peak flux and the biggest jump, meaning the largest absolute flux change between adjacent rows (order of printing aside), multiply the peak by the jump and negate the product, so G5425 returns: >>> -1.5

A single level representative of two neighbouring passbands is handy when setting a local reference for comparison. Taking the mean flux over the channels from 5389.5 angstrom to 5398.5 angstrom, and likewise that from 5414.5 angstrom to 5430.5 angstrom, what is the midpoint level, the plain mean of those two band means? 2.58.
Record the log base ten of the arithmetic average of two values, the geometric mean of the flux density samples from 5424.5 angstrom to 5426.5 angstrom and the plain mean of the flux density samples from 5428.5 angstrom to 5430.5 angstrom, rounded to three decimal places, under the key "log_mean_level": 0.408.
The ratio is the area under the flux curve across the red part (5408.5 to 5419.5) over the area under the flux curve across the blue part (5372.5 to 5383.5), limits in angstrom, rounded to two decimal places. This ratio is 0.99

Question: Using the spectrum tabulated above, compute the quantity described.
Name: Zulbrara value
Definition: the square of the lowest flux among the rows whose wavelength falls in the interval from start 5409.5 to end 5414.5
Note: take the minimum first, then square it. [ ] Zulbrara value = 6.0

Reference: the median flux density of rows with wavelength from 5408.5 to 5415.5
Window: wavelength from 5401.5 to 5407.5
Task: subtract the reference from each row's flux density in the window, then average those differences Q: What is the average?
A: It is 0.16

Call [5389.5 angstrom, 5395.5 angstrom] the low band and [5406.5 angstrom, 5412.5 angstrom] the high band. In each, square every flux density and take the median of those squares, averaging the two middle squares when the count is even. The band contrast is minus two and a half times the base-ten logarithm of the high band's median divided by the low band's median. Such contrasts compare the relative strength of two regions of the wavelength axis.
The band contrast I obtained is 0.087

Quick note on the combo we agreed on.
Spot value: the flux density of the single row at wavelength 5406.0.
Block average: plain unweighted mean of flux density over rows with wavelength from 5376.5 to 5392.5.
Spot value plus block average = 5.24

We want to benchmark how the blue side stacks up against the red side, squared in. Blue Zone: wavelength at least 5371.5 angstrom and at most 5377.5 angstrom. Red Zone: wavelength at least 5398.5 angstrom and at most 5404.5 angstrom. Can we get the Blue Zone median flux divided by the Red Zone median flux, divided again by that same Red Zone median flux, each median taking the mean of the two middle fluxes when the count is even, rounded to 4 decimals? 0.3772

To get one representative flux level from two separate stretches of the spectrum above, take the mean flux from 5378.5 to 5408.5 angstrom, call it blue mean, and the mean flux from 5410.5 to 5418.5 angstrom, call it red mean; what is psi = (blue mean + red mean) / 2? 2.60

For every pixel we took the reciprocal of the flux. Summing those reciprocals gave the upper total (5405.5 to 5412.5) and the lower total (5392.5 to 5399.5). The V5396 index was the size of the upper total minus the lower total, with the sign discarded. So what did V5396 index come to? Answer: 0.12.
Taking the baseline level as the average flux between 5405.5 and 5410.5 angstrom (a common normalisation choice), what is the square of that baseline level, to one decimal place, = 6.0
